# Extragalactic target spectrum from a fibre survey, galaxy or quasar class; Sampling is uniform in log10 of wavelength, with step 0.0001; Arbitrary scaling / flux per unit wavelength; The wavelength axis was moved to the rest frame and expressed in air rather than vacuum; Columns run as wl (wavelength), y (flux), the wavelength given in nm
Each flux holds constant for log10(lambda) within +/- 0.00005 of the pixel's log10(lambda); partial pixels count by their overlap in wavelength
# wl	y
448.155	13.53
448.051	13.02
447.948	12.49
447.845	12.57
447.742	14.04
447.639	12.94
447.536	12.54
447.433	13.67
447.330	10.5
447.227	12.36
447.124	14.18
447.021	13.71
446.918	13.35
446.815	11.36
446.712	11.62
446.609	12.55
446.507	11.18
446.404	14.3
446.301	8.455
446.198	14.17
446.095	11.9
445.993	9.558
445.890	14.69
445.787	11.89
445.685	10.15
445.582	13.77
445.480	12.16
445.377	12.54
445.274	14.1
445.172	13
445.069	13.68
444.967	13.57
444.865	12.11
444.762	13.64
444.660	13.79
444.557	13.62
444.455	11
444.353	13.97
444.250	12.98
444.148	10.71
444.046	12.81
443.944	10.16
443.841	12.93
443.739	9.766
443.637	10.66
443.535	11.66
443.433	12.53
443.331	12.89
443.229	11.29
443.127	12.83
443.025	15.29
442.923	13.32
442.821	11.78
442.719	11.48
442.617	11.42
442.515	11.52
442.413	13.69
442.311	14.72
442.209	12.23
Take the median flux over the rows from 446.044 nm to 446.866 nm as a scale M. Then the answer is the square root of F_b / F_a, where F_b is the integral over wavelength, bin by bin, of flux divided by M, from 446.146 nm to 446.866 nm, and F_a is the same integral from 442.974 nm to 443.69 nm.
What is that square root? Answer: 0.98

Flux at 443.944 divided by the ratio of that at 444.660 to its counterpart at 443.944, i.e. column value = 7.5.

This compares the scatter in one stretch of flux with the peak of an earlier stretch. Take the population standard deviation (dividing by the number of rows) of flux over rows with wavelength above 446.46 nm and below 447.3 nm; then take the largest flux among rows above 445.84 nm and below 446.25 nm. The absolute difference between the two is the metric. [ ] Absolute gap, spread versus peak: 13.6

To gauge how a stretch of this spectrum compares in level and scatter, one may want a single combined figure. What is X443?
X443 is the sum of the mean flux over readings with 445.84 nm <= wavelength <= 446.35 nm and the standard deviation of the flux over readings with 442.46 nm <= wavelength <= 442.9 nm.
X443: 11.9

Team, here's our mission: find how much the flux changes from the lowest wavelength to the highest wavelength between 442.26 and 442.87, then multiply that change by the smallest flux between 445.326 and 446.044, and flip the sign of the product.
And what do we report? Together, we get 28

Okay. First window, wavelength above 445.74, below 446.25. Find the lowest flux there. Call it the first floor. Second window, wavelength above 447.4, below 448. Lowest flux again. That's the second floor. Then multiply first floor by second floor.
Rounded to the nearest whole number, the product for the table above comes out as 119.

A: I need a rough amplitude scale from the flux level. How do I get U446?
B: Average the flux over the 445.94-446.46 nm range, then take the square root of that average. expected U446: 3.42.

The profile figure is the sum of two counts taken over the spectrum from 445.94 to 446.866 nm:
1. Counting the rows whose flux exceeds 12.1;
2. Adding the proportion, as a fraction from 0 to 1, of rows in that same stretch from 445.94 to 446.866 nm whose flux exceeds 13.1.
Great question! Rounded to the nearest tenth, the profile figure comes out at 3.2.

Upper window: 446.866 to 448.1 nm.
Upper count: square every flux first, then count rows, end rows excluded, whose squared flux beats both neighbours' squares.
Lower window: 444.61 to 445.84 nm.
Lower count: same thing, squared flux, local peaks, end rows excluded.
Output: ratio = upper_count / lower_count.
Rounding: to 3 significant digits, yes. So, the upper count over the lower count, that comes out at 1.00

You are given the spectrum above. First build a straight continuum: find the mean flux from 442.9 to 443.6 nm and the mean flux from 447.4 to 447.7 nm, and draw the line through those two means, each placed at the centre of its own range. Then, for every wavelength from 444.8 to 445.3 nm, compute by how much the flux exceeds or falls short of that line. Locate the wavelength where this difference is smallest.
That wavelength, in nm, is 444.865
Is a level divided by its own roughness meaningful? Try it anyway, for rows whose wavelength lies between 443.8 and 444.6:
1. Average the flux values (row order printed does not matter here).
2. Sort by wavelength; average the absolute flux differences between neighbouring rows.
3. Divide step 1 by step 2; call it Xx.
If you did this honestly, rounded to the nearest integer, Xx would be 5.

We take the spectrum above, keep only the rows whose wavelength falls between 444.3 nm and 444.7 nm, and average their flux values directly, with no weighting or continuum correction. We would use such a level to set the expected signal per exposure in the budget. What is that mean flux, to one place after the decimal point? 13.1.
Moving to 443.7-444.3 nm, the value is 11.6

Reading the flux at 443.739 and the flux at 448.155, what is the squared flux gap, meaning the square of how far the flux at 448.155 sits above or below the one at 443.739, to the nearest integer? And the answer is 14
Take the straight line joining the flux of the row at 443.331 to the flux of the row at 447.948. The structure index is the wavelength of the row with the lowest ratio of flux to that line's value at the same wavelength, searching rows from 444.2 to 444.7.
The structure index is 444.455 nm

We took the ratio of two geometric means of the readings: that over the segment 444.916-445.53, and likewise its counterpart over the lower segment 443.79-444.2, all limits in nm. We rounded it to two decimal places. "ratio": 1.14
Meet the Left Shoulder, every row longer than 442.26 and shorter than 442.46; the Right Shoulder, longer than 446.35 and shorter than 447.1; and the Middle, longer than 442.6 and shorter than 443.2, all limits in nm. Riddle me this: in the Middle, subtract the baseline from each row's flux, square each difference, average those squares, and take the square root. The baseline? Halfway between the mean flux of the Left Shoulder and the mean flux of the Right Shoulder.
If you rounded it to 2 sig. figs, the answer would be 1.5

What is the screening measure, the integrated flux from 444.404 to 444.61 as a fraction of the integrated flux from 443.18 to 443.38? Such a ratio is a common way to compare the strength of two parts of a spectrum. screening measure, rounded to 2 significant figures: 1.0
